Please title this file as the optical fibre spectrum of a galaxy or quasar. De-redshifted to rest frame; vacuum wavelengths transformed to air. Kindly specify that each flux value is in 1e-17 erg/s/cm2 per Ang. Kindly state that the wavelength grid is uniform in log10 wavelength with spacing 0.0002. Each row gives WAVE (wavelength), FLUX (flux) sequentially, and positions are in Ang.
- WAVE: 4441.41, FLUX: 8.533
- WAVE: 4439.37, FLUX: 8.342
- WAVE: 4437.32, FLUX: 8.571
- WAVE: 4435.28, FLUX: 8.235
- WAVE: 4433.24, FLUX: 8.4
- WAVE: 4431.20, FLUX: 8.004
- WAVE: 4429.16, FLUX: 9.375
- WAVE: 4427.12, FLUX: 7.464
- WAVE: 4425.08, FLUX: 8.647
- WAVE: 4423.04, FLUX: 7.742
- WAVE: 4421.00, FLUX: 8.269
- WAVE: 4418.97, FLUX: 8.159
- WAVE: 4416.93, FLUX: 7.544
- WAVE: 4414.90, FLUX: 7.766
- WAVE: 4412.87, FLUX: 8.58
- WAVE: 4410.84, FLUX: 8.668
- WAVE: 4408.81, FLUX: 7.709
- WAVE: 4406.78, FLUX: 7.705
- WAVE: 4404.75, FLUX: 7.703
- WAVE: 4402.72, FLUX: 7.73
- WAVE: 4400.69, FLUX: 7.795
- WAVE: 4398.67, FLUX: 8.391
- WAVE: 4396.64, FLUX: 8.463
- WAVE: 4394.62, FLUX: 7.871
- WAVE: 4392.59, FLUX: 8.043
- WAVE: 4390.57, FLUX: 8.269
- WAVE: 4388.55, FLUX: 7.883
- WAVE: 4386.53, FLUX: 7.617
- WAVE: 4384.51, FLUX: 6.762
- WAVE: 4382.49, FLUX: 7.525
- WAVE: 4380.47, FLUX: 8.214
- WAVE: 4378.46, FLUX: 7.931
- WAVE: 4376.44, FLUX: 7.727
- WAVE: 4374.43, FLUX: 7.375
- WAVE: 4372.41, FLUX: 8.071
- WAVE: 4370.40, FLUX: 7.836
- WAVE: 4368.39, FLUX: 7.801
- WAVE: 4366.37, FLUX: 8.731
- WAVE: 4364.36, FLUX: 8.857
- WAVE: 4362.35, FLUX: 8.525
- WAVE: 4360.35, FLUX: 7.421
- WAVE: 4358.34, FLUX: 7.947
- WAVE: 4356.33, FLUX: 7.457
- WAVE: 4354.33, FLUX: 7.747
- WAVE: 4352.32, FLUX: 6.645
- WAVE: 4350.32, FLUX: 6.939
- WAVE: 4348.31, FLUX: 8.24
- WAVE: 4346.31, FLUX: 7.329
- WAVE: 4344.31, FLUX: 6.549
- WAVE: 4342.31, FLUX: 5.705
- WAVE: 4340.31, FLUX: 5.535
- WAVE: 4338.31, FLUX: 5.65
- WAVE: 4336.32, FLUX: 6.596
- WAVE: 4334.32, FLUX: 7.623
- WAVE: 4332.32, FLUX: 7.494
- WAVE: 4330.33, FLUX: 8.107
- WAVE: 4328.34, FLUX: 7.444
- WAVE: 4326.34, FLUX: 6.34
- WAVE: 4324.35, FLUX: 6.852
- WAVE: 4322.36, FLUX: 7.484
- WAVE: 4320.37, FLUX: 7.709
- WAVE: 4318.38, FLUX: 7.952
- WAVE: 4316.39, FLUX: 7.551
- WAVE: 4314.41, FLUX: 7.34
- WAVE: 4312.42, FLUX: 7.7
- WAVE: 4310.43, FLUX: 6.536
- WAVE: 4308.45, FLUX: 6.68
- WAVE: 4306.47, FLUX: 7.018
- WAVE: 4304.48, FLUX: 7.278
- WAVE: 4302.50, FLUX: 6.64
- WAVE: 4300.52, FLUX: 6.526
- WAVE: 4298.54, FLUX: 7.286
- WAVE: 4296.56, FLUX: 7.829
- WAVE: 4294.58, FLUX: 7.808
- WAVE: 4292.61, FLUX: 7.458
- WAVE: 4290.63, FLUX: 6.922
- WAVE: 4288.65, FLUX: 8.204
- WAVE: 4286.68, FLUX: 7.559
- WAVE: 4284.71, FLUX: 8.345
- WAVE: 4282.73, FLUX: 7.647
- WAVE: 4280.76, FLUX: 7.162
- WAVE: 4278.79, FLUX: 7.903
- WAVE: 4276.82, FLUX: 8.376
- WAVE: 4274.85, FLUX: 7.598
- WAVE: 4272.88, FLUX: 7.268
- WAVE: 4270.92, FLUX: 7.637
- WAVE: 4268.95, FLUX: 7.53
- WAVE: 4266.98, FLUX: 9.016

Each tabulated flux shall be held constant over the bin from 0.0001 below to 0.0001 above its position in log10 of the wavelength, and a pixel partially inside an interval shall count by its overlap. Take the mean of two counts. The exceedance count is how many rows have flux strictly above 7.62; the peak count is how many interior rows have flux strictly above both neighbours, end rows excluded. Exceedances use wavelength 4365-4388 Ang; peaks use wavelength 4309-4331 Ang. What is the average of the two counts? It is 4.5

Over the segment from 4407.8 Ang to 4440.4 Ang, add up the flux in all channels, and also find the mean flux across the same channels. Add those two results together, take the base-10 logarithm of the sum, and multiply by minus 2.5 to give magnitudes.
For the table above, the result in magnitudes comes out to -5.36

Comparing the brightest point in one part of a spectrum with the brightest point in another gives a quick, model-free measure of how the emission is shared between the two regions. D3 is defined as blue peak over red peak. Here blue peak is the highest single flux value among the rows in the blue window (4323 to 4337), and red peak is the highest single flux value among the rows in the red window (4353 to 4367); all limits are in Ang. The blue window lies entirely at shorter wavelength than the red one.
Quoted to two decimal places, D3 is 0.92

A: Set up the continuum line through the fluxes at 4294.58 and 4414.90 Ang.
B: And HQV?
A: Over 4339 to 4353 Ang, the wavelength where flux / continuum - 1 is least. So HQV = 4340.31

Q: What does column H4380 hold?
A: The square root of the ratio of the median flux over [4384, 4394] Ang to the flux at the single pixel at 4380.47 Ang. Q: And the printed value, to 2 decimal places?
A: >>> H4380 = 0.98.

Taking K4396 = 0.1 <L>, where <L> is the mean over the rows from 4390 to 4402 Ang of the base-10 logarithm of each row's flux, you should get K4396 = 0.091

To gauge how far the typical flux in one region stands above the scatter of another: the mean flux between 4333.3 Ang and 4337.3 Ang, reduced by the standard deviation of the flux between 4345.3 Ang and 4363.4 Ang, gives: 6.5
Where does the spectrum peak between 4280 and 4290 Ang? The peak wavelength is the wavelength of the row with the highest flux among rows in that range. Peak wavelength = 4284.71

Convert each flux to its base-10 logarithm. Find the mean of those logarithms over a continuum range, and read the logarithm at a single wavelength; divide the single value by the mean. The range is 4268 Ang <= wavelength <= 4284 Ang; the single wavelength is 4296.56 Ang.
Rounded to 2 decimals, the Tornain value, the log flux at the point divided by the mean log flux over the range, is 1.01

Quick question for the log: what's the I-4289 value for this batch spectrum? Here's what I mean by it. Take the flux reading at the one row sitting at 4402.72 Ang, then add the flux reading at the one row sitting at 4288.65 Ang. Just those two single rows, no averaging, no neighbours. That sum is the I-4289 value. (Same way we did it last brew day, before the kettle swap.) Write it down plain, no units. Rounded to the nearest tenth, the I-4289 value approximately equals 15.9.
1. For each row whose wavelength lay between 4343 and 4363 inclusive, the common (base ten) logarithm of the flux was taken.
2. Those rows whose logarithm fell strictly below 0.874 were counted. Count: 6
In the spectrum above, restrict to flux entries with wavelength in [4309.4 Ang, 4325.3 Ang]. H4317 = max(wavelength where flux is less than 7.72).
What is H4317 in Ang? 4324.35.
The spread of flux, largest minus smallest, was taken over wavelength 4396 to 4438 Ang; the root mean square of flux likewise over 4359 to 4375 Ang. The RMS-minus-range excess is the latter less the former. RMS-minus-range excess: 6.2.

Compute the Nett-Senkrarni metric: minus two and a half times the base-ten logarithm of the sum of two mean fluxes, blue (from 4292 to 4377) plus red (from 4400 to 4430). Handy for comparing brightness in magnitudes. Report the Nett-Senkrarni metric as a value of -2.97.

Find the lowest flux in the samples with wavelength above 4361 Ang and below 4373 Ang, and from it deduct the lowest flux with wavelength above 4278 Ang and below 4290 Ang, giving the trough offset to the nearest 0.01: 0.64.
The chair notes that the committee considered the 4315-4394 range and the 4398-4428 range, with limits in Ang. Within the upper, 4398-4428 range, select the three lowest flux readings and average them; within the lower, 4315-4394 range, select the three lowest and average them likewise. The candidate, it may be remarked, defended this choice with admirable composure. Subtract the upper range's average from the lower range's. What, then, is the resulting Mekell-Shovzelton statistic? -1.94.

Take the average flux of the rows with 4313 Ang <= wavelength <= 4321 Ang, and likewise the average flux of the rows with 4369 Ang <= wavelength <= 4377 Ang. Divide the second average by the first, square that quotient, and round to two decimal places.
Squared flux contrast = 1.03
